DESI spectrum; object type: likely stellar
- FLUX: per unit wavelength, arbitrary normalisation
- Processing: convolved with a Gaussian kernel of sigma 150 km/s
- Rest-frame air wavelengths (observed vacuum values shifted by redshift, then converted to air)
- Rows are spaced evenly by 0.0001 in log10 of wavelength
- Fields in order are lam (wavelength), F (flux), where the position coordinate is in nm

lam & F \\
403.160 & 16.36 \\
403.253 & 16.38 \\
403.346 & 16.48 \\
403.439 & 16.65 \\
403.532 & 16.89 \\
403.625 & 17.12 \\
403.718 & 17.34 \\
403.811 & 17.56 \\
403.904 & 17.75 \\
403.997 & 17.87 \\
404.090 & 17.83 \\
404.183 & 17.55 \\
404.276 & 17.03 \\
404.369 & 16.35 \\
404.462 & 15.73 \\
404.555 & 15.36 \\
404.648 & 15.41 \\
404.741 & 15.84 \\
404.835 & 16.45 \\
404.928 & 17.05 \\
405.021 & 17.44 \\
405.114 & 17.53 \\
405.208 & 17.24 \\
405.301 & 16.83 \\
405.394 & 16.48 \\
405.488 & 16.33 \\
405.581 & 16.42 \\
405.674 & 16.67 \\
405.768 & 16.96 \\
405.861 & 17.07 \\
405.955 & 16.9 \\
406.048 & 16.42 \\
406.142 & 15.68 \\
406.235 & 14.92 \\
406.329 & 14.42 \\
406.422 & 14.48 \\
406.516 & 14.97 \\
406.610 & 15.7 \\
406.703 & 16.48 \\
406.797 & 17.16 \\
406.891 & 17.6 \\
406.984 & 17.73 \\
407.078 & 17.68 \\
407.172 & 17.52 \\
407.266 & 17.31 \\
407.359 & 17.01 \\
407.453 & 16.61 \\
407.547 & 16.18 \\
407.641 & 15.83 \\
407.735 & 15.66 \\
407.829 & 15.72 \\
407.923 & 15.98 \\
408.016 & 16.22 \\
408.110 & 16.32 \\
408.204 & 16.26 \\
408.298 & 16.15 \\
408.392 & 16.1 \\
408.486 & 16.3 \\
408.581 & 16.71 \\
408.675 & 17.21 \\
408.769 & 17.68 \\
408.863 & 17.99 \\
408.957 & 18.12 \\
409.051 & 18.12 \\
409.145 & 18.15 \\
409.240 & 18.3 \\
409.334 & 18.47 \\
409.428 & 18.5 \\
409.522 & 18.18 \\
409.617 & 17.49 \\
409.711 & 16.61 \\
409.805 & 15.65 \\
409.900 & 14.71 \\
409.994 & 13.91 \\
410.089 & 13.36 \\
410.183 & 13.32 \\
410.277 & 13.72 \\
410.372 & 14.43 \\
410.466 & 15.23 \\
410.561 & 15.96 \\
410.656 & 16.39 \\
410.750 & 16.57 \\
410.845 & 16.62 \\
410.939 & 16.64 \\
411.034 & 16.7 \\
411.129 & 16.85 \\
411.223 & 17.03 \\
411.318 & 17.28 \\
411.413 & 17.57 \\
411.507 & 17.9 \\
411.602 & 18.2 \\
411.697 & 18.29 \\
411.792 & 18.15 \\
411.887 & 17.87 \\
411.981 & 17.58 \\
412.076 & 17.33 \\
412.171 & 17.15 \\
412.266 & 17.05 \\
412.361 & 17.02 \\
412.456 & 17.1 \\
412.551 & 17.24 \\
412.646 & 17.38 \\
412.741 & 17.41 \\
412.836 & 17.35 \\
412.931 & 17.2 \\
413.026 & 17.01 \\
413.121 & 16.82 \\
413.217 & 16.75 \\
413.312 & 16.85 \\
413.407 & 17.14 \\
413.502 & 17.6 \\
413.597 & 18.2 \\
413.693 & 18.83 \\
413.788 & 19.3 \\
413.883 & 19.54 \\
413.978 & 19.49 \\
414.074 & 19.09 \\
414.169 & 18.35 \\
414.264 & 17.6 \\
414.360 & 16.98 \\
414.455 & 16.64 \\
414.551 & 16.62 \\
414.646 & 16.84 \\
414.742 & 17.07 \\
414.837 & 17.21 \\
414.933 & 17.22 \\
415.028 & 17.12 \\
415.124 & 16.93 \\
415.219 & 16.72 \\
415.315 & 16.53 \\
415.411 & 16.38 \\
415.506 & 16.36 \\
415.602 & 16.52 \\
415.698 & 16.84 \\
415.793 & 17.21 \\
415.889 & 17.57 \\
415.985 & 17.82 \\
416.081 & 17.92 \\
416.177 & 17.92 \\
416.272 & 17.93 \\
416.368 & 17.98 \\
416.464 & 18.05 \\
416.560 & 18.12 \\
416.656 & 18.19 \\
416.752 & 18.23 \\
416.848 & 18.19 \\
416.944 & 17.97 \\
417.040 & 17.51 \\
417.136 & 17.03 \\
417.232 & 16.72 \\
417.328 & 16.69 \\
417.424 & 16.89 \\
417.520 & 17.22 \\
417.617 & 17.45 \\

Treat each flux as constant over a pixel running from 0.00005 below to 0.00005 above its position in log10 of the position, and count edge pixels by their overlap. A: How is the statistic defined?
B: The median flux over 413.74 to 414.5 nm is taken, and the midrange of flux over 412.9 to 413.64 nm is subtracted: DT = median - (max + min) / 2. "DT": 1.2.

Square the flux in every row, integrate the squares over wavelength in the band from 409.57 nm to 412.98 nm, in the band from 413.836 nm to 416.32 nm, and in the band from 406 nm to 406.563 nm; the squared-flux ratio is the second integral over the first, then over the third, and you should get 0.0062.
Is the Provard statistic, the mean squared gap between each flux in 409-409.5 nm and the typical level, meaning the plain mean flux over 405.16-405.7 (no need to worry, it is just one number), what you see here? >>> 2.7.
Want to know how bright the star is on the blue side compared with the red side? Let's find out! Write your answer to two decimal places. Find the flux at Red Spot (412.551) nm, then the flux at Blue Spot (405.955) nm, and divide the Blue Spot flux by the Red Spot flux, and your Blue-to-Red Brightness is 0.98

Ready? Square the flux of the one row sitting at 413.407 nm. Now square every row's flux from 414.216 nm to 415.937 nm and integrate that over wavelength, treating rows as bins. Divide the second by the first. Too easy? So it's 1.7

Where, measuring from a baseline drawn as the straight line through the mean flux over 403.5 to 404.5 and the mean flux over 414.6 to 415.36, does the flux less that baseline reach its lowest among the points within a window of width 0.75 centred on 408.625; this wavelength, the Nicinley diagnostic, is 408.392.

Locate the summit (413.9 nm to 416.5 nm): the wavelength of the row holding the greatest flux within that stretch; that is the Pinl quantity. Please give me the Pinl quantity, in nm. 413.978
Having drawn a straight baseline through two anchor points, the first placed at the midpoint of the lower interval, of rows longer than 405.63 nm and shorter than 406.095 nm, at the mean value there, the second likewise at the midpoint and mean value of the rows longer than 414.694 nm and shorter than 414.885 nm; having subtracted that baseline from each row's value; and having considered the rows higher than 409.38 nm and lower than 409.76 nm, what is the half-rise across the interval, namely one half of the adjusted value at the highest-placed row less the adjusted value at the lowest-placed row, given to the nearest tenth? -1.0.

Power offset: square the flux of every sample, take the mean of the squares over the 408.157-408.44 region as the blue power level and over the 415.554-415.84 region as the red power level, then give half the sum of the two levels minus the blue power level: 11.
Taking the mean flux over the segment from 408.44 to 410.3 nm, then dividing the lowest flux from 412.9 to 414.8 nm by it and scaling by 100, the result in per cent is 100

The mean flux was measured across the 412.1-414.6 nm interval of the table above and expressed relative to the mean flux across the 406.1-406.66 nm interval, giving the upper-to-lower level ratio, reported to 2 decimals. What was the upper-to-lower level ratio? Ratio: 1.17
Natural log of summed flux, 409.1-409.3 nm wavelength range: 3.60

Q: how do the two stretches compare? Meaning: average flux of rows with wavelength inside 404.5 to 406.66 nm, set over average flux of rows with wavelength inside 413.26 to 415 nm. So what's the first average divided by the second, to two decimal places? 0.91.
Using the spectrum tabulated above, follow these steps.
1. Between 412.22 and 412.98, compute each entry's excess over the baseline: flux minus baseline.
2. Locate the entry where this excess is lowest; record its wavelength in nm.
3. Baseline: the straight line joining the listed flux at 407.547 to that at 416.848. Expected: 412.361 nm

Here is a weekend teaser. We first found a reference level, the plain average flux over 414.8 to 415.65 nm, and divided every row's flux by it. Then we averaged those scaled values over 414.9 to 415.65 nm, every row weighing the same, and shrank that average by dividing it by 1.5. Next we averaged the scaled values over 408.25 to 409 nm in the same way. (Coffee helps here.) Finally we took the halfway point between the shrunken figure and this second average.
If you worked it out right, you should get 0.840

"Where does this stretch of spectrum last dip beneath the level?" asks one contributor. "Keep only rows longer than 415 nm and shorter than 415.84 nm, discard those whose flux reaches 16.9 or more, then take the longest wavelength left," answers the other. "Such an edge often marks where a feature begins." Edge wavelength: 415.698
